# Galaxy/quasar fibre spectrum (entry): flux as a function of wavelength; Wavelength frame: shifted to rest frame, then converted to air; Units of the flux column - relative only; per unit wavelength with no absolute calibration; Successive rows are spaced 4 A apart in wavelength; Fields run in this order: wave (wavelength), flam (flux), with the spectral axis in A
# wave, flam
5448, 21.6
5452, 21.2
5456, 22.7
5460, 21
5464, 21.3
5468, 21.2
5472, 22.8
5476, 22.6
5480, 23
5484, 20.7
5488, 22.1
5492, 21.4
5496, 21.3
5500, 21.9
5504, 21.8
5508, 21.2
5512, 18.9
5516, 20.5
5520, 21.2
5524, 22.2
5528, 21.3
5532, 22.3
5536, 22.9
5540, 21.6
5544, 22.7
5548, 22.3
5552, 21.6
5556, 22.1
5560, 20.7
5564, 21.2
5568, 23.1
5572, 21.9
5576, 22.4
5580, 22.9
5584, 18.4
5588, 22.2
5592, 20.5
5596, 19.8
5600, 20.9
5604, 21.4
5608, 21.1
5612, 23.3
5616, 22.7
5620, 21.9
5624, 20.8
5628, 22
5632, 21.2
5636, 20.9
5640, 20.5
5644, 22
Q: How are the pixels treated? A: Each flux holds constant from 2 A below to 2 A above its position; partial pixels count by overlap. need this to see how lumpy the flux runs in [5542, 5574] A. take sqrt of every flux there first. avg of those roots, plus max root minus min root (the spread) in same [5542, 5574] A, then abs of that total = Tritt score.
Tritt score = 4.94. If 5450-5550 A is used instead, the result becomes 5.10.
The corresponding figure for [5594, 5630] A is 5.02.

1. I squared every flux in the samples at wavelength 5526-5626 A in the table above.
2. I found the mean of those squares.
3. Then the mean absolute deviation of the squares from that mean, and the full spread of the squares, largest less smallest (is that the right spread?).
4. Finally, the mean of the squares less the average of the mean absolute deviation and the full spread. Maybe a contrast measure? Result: 350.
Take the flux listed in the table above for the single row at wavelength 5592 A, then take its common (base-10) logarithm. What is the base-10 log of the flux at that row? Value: 1.31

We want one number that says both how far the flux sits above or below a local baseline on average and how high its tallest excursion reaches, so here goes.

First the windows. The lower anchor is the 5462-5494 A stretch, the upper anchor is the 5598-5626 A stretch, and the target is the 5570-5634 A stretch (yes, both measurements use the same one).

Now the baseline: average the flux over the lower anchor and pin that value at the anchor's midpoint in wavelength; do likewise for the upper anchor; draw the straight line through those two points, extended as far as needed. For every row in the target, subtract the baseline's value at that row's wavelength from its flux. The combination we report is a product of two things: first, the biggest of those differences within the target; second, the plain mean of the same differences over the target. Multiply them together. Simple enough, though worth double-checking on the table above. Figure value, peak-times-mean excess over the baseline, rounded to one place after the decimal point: -0.4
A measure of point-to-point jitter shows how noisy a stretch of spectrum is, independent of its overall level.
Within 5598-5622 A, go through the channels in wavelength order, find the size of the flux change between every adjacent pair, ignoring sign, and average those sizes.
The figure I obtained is 0.88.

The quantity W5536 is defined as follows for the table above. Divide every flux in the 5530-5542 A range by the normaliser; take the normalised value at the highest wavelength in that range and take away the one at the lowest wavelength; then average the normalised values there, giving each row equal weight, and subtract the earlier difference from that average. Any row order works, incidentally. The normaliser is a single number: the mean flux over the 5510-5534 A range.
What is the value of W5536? 1.09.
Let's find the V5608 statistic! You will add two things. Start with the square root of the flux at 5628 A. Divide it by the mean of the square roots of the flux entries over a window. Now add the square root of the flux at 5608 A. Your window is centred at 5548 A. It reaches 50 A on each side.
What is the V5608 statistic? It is 5.61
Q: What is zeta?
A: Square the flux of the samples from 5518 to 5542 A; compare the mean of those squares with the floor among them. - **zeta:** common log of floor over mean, -0.029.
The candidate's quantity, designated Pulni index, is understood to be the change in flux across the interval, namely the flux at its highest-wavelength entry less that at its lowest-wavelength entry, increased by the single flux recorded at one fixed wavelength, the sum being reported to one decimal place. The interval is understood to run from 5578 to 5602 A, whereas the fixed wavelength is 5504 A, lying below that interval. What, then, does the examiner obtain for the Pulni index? 19.8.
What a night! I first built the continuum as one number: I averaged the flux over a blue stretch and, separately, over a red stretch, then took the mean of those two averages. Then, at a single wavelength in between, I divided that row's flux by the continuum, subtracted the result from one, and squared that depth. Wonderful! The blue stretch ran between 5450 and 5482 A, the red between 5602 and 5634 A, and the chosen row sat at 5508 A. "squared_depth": 0.0010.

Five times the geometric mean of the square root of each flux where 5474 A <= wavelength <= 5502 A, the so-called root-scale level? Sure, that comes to 23.4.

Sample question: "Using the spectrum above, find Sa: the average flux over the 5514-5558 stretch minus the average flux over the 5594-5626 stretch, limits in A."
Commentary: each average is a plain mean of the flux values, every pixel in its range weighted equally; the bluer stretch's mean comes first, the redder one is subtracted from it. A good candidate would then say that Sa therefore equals 0.4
